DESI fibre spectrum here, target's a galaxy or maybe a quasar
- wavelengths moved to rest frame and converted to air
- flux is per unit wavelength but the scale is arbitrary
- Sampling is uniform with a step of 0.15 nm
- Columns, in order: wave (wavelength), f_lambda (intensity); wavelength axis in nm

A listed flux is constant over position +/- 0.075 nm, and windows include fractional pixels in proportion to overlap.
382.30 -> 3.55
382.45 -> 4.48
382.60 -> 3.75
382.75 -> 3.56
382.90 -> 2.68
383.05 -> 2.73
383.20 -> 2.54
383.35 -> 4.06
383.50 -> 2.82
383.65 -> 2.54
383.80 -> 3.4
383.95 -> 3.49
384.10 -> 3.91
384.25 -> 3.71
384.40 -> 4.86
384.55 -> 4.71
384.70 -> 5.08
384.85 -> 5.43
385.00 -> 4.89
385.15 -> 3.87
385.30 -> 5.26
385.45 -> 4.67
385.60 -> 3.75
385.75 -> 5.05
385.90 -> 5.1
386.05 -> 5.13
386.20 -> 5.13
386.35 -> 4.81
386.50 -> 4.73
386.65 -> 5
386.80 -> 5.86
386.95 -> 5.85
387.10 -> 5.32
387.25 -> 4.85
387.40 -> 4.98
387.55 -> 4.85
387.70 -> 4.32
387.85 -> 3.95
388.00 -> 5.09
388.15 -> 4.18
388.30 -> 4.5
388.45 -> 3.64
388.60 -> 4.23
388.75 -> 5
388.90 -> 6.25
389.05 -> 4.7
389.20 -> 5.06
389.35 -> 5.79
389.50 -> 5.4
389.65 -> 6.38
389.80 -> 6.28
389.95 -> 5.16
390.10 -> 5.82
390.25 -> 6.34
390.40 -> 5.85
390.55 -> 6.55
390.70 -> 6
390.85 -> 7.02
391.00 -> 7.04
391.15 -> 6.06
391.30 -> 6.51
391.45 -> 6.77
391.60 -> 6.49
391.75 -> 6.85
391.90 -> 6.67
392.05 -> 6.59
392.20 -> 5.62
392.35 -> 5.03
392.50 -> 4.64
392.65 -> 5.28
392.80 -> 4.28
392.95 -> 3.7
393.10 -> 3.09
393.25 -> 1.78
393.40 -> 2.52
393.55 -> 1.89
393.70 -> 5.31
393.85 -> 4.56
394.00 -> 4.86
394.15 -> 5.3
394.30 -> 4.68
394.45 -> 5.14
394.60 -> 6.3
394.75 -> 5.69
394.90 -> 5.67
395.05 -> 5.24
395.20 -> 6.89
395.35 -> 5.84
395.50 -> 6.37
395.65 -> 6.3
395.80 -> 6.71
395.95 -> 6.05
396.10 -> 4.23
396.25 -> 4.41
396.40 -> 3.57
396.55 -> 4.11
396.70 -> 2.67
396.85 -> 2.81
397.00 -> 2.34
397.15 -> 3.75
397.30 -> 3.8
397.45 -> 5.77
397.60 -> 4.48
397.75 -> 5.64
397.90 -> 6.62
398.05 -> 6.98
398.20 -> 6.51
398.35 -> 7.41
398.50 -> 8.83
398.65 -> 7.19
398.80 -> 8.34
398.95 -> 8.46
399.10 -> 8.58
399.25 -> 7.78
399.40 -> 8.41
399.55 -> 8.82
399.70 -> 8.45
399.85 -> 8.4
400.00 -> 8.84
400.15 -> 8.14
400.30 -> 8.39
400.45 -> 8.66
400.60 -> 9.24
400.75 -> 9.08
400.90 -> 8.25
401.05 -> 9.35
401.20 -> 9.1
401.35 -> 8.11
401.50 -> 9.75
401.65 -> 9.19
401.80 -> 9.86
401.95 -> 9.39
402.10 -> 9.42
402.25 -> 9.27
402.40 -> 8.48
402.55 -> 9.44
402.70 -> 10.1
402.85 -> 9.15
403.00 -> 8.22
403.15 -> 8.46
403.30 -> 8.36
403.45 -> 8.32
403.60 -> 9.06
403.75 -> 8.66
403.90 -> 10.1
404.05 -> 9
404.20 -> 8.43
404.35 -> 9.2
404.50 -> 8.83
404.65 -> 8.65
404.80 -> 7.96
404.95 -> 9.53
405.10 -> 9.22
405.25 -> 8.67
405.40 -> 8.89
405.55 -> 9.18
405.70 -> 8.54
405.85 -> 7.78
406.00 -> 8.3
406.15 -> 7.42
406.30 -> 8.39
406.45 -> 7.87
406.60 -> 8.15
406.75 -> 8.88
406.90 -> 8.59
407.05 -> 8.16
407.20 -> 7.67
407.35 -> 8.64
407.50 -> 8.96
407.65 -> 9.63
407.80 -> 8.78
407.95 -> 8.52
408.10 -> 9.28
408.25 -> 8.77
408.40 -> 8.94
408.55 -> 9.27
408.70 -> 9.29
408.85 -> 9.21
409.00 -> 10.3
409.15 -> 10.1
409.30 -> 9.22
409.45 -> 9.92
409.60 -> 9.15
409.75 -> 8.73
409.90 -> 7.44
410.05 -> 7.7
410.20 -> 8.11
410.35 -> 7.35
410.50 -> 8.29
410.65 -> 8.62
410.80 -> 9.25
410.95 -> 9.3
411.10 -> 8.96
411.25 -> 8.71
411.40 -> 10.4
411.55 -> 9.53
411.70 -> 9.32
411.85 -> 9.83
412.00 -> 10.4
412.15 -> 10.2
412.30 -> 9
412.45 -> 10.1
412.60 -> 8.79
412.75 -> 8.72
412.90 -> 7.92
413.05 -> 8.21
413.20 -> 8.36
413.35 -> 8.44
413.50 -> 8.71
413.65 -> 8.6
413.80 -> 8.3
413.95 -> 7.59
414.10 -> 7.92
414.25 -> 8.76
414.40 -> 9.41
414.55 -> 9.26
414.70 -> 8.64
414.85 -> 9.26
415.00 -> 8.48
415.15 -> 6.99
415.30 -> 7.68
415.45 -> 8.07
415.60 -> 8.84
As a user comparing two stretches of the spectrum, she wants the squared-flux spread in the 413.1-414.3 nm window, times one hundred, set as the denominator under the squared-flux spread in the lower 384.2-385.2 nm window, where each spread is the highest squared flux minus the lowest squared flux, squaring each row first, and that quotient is 0.0082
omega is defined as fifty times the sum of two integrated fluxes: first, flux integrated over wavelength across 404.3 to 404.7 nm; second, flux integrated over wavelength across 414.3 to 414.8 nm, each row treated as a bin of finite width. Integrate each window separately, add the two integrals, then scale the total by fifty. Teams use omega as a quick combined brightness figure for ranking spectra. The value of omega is 405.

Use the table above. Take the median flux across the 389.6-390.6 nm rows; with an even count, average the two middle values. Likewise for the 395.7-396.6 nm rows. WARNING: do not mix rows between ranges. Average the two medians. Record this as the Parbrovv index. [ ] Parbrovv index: 5.3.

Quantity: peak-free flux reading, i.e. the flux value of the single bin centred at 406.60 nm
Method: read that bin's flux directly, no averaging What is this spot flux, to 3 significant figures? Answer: 8.15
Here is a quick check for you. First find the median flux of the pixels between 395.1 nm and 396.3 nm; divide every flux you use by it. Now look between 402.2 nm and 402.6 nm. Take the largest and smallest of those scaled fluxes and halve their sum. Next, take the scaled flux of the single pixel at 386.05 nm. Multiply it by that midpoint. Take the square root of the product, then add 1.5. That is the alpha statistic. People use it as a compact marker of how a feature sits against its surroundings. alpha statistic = 2.60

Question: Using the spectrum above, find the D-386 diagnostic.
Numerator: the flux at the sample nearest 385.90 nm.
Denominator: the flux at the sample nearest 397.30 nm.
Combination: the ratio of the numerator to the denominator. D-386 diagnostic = 1.3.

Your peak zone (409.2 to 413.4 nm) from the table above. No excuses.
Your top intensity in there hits 10.4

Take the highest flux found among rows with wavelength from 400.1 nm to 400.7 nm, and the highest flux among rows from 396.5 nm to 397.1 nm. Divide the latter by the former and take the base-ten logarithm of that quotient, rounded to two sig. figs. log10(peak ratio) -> -0.35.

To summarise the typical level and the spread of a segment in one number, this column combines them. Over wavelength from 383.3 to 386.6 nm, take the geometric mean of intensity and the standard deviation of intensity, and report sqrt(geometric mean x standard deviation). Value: 1.9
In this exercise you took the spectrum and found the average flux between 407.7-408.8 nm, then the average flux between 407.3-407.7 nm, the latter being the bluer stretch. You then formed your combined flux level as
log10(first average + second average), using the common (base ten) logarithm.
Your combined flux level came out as 1.257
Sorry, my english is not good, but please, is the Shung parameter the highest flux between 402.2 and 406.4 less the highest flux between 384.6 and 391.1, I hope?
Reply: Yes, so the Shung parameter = 3.1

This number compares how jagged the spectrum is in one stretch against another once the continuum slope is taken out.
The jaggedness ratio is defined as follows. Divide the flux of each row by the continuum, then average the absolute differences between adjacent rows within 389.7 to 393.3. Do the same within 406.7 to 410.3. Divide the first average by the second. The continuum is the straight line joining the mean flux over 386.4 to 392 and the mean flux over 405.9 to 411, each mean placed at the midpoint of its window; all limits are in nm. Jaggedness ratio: 1.7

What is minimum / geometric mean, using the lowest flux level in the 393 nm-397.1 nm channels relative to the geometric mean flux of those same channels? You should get 0.4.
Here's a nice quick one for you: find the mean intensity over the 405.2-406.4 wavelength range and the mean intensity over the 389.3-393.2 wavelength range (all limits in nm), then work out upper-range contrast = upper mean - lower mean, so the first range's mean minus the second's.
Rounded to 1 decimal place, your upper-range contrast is 2.6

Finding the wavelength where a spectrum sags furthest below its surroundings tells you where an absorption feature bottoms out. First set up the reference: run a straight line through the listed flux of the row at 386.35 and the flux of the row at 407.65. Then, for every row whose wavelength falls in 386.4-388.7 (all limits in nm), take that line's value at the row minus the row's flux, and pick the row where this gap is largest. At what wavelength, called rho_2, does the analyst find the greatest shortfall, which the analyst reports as 388.45 nm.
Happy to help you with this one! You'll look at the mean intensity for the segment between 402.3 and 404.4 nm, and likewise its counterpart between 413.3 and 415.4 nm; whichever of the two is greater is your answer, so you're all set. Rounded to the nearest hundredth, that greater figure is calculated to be 8.93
